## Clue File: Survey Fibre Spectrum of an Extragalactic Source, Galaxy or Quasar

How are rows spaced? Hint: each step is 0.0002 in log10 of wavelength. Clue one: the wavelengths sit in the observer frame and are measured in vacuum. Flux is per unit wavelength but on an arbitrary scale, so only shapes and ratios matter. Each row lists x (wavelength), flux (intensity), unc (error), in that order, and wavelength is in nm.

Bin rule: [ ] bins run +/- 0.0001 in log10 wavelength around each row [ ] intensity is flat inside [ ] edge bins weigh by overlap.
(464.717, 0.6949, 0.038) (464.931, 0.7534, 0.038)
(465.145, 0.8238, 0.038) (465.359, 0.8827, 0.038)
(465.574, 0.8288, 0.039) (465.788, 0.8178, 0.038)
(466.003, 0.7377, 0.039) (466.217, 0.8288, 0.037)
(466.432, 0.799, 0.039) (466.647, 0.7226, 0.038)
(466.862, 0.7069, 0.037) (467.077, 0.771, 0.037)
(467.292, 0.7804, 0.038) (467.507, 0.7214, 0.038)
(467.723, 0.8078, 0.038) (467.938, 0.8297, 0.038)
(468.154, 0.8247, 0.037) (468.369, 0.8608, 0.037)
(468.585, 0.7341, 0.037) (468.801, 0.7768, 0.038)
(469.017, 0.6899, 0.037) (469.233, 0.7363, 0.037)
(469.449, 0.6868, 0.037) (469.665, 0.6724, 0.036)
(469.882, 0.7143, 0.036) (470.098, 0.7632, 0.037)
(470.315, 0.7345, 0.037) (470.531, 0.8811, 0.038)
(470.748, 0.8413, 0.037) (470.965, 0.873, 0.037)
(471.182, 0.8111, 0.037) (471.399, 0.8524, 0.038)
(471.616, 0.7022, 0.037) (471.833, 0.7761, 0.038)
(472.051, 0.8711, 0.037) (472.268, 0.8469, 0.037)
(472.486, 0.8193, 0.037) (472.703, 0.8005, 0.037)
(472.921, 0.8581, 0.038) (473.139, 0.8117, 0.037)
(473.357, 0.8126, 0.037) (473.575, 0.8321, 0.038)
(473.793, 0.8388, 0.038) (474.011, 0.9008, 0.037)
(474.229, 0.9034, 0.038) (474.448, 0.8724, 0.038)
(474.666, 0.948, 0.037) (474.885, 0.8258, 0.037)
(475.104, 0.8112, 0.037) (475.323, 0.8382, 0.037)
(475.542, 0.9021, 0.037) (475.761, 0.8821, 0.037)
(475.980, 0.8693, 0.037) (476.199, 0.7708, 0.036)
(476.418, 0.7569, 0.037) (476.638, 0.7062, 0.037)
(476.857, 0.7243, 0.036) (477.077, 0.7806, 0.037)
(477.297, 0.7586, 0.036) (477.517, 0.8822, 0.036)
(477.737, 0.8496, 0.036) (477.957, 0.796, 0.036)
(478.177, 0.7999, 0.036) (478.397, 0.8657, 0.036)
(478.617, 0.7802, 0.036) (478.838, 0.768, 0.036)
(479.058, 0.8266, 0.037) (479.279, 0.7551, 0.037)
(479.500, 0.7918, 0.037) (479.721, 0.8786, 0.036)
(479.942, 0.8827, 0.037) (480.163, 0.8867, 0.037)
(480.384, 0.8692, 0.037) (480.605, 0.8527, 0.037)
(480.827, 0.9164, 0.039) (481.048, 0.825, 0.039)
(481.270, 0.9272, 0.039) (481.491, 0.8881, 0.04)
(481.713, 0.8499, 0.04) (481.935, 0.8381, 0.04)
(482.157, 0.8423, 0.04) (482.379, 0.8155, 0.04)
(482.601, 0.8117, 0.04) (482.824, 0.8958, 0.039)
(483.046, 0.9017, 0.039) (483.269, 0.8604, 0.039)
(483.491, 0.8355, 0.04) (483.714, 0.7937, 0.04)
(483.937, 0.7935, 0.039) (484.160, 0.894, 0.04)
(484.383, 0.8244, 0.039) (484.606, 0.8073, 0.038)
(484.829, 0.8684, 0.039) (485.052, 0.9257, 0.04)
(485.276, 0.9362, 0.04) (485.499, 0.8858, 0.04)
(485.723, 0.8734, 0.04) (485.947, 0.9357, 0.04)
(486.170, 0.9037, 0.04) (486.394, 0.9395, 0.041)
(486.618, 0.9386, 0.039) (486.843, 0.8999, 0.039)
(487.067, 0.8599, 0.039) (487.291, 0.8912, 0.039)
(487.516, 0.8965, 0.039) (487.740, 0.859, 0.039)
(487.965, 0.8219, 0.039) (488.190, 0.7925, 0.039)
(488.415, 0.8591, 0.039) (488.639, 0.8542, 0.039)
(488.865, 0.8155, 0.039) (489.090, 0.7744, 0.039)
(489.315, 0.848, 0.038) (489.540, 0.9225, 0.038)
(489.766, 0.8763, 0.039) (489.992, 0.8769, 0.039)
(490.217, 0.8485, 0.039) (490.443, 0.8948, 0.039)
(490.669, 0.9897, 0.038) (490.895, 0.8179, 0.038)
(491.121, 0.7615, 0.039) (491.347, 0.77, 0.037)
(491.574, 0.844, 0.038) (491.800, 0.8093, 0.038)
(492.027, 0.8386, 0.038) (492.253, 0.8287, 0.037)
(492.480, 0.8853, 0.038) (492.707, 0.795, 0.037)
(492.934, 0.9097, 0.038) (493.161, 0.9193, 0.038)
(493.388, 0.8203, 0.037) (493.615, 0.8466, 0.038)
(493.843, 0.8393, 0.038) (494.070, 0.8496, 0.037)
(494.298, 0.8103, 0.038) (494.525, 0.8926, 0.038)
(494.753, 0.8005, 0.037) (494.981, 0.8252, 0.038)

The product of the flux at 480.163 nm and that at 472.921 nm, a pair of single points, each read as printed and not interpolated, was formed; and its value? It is 0.761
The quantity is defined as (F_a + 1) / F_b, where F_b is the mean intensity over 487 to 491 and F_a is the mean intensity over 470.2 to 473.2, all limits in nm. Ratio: 2.11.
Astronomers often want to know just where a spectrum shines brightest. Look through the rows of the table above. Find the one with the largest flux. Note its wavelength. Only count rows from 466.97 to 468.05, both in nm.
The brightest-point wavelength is 467.938 nm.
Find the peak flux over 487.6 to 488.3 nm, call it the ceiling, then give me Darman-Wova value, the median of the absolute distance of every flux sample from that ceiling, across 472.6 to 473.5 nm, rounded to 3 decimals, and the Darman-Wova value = 0.047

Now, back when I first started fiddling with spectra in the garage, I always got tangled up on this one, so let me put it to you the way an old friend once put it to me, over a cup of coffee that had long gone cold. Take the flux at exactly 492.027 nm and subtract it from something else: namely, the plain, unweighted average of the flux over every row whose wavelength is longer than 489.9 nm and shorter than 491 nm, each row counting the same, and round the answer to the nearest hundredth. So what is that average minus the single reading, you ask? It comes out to 0.05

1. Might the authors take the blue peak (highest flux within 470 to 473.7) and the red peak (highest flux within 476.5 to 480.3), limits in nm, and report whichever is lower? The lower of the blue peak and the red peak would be 0.88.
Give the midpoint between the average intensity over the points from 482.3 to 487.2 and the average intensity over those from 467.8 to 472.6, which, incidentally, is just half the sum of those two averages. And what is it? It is 0.830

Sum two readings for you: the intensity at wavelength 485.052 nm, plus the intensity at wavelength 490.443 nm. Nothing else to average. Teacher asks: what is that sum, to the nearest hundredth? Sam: 1.82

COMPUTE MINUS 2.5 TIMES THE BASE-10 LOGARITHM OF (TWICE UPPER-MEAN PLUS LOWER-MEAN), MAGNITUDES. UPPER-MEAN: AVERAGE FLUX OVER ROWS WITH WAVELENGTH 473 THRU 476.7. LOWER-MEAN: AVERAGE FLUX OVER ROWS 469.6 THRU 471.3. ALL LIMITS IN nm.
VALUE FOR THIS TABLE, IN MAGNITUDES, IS -0.98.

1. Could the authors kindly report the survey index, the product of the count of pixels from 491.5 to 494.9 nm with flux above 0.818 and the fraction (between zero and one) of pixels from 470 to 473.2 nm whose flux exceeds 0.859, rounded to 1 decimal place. 2.2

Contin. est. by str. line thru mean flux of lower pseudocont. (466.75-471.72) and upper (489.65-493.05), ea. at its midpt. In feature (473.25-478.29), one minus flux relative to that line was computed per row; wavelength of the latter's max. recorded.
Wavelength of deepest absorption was 476.638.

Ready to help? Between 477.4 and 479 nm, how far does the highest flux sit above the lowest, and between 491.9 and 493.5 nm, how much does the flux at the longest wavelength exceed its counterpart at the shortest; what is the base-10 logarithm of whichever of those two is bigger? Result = -0.94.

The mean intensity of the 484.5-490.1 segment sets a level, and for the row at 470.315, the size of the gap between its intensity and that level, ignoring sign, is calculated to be 0.14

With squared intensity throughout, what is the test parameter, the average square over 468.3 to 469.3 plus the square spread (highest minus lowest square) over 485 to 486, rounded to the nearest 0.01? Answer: 0.69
